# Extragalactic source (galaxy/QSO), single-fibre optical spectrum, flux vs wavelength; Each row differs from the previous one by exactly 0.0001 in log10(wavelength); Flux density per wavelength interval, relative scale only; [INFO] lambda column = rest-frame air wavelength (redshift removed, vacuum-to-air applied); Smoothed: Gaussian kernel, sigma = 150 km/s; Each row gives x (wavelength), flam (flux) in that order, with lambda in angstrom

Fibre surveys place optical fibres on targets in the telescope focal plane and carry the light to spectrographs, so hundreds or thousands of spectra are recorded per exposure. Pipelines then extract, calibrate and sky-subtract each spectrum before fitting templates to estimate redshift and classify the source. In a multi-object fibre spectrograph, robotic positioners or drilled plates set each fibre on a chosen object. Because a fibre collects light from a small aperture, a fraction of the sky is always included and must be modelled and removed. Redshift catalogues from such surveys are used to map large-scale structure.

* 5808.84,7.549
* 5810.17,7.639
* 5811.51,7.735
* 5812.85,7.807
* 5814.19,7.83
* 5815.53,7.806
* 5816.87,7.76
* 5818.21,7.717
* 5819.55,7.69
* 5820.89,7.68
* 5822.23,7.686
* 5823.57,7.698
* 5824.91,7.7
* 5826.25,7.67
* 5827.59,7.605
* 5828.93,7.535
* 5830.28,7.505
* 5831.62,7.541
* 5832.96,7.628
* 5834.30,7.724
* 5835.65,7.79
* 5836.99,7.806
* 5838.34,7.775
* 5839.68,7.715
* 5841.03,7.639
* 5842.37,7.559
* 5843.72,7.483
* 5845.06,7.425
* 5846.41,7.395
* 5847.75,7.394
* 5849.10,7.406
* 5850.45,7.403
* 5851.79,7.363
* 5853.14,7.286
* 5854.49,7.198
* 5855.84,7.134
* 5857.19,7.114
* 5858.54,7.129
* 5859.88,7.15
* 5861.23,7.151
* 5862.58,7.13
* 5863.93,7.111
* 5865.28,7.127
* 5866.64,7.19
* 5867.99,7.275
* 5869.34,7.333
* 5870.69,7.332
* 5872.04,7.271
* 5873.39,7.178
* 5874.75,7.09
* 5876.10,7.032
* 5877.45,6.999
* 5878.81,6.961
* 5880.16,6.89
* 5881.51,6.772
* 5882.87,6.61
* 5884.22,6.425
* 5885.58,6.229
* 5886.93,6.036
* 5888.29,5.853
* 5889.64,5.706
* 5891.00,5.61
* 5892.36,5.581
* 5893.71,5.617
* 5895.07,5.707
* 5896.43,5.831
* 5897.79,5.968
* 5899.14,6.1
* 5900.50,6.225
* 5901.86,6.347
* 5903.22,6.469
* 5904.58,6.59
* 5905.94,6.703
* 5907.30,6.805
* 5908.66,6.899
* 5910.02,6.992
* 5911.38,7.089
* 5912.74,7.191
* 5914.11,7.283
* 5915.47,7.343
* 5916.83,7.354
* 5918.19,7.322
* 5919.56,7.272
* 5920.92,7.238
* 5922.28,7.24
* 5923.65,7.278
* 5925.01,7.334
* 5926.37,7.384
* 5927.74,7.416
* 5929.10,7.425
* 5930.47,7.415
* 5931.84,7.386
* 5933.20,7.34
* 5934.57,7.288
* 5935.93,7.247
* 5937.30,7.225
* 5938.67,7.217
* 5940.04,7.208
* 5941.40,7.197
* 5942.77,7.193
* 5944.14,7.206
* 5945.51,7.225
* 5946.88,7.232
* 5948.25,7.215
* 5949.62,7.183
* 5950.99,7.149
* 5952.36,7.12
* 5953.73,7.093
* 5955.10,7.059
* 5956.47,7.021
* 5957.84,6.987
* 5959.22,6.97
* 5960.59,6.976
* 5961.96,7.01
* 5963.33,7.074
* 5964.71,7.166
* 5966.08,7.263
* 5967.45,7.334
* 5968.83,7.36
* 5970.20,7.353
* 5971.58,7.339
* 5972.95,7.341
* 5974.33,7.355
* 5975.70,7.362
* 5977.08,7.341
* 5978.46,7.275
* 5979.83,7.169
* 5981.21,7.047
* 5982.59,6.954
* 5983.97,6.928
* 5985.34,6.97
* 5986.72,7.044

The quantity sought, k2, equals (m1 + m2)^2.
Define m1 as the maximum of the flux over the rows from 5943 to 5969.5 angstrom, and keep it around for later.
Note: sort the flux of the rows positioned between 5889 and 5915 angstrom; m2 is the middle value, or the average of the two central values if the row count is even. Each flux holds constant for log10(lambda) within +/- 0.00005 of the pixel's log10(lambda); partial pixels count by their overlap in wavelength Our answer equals 188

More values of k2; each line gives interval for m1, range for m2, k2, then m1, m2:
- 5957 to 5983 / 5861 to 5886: 209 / 7.362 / 7.1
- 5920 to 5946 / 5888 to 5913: 186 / 7.425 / 6.2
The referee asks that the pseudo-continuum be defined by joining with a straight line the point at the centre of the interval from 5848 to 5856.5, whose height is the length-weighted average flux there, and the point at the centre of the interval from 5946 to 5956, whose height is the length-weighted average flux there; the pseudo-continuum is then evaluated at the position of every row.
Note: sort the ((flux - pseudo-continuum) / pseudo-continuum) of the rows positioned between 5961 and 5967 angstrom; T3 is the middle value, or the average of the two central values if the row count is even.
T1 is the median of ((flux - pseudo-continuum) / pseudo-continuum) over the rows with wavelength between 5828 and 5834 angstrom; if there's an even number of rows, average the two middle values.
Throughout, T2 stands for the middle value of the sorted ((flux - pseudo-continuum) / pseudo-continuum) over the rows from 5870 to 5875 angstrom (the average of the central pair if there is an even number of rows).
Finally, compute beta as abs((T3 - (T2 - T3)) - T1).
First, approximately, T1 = 0.03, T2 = -0.01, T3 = 0.00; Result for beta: 0.03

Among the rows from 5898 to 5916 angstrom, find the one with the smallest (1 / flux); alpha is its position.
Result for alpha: 5915.47 angstrom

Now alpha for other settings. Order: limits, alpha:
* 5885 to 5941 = 5929.10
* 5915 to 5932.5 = 5929.10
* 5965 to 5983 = 5975.70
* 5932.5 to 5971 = 5968.83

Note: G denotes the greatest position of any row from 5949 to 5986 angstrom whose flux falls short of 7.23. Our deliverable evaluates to 5985.34 angstrom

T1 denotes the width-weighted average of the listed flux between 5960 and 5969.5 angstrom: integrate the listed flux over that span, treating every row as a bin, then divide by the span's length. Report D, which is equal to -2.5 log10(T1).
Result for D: -2.14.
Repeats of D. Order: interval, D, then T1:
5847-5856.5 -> -2.16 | 7.31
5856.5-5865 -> -2.13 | 7.14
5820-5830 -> -2.21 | 7.65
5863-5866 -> -2.13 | 7.10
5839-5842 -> -2.21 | 7.68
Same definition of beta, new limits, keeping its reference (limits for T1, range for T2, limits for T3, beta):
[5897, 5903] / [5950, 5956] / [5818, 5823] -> 0.25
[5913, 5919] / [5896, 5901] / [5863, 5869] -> 0.11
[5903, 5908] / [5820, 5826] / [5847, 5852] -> 0.06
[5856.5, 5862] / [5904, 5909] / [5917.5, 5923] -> 0.10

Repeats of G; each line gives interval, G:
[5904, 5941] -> 5940.04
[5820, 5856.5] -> 5855.84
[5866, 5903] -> 5901.86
